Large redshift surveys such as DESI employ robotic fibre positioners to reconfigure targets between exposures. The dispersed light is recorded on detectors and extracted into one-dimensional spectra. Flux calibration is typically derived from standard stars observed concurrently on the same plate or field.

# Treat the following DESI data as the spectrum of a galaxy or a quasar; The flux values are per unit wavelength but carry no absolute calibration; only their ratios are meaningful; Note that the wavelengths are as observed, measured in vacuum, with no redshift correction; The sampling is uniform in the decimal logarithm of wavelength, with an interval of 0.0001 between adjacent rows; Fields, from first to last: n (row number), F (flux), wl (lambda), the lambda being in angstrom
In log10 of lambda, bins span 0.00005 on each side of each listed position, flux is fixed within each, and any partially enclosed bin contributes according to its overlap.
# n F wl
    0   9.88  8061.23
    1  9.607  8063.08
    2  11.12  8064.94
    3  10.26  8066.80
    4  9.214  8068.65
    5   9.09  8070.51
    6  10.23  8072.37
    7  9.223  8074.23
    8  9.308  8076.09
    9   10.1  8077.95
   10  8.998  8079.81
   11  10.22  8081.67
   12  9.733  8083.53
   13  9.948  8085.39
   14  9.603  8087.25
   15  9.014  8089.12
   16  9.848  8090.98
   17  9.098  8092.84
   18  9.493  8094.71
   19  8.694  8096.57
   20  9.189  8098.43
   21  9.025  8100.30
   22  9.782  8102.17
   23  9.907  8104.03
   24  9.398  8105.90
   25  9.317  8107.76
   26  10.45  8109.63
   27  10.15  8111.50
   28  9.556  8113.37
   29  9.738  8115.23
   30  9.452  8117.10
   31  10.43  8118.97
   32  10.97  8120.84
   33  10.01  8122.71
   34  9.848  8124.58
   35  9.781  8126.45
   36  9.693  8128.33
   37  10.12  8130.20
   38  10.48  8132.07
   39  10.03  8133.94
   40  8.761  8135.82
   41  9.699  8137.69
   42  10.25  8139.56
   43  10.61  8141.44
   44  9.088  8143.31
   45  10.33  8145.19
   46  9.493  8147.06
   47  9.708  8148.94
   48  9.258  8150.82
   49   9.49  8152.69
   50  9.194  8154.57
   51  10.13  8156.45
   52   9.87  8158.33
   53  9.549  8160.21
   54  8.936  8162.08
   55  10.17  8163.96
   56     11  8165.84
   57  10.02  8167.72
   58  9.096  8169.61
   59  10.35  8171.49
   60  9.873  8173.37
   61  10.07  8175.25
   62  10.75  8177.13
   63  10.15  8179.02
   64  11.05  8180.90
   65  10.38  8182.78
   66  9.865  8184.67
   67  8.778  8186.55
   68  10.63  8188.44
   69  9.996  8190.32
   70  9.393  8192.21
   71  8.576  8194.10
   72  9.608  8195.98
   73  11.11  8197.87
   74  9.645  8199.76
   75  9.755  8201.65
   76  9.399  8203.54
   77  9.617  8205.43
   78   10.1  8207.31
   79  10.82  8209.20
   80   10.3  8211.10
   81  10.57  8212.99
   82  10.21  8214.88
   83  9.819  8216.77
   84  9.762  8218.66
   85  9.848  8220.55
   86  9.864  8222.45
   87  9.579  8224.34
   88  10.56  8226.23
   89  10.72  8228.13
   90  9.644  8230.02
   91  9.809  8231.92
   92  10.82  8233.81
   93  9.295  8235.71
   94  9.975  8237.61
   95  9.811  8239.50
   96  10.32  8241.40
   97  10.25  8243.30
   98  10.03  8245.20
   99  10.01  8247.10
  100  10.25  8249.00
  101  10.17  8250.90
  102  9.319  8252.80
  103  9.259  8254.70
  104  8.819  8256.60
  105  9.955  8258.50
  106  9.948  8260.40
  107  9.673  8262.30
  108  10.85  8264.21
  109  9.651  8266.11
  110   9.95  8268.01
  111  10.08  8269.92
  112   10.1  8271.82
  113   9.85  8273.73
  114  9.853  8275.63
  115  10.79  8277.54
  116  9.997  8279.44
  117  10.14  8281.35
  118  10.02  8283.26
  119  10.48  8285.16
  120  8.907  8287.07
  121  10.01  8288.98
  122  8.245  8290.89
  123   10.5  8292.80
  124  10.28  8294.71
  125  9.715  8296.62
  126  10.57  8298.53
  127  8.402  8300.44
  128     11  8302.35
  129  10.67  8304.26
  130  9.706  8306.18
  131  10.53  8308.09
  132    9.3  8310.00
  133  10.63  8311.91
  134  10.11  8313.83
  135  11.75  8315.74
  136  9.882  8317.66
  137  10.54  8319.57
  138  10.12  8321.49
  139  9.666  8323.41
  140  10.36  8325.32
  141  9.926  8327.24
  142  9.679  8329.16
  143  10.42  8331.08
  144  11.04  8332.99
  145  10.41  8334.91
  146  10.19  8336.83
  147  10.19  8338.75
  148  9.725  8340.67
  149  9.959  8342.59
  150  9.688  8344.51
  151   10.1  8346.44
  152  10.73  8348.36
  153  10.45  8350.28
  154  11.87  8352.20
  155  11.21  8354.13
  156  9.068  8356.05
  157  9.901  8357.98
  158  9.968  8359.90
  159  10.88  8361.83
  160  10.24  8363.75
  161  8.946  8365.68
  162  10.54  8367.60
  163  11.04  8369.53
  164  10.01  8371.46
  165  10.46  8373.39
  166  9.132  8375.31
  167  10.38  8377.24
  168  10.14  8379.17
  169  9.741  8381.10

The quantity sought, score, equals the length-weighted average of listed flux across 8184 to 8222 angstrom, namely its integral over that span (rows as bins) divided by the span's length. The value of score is 9.9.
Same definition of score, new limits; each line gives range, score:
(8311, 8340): 10.3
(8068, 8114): 9.5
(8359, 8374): 10.3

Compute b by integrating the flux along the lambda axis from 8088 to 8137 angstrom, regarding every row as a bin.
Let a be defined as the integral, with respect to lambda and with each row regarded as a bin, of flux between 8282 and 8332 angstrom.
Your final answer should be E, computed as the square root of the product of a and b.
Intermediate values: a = 503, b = 475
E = 489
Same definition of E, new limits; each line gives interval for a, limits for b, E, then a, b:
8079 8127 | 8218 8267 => 476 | 465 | 487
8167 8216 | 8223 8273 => 494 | 490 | 498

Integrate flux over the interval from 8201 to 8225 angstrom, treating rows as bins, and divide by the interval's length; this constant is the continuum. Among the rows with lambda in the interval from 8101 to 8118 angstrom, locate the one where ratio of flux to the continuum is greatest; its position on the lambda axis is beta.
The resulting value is 8109.63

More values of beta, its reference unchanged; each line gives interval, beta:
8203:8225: 8209.20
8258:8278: 8264.21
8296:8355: 8352.20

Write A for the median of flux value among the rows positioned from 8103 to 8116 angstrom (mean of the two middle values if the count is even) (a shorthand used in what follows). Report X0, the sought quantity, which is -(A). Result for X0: -9.7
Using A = 9.7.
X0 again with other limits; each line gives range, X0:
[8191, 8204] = -9.6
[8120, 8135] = -10.0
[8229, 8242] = -9.8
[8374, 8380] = -10.1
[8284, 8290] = -10.0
